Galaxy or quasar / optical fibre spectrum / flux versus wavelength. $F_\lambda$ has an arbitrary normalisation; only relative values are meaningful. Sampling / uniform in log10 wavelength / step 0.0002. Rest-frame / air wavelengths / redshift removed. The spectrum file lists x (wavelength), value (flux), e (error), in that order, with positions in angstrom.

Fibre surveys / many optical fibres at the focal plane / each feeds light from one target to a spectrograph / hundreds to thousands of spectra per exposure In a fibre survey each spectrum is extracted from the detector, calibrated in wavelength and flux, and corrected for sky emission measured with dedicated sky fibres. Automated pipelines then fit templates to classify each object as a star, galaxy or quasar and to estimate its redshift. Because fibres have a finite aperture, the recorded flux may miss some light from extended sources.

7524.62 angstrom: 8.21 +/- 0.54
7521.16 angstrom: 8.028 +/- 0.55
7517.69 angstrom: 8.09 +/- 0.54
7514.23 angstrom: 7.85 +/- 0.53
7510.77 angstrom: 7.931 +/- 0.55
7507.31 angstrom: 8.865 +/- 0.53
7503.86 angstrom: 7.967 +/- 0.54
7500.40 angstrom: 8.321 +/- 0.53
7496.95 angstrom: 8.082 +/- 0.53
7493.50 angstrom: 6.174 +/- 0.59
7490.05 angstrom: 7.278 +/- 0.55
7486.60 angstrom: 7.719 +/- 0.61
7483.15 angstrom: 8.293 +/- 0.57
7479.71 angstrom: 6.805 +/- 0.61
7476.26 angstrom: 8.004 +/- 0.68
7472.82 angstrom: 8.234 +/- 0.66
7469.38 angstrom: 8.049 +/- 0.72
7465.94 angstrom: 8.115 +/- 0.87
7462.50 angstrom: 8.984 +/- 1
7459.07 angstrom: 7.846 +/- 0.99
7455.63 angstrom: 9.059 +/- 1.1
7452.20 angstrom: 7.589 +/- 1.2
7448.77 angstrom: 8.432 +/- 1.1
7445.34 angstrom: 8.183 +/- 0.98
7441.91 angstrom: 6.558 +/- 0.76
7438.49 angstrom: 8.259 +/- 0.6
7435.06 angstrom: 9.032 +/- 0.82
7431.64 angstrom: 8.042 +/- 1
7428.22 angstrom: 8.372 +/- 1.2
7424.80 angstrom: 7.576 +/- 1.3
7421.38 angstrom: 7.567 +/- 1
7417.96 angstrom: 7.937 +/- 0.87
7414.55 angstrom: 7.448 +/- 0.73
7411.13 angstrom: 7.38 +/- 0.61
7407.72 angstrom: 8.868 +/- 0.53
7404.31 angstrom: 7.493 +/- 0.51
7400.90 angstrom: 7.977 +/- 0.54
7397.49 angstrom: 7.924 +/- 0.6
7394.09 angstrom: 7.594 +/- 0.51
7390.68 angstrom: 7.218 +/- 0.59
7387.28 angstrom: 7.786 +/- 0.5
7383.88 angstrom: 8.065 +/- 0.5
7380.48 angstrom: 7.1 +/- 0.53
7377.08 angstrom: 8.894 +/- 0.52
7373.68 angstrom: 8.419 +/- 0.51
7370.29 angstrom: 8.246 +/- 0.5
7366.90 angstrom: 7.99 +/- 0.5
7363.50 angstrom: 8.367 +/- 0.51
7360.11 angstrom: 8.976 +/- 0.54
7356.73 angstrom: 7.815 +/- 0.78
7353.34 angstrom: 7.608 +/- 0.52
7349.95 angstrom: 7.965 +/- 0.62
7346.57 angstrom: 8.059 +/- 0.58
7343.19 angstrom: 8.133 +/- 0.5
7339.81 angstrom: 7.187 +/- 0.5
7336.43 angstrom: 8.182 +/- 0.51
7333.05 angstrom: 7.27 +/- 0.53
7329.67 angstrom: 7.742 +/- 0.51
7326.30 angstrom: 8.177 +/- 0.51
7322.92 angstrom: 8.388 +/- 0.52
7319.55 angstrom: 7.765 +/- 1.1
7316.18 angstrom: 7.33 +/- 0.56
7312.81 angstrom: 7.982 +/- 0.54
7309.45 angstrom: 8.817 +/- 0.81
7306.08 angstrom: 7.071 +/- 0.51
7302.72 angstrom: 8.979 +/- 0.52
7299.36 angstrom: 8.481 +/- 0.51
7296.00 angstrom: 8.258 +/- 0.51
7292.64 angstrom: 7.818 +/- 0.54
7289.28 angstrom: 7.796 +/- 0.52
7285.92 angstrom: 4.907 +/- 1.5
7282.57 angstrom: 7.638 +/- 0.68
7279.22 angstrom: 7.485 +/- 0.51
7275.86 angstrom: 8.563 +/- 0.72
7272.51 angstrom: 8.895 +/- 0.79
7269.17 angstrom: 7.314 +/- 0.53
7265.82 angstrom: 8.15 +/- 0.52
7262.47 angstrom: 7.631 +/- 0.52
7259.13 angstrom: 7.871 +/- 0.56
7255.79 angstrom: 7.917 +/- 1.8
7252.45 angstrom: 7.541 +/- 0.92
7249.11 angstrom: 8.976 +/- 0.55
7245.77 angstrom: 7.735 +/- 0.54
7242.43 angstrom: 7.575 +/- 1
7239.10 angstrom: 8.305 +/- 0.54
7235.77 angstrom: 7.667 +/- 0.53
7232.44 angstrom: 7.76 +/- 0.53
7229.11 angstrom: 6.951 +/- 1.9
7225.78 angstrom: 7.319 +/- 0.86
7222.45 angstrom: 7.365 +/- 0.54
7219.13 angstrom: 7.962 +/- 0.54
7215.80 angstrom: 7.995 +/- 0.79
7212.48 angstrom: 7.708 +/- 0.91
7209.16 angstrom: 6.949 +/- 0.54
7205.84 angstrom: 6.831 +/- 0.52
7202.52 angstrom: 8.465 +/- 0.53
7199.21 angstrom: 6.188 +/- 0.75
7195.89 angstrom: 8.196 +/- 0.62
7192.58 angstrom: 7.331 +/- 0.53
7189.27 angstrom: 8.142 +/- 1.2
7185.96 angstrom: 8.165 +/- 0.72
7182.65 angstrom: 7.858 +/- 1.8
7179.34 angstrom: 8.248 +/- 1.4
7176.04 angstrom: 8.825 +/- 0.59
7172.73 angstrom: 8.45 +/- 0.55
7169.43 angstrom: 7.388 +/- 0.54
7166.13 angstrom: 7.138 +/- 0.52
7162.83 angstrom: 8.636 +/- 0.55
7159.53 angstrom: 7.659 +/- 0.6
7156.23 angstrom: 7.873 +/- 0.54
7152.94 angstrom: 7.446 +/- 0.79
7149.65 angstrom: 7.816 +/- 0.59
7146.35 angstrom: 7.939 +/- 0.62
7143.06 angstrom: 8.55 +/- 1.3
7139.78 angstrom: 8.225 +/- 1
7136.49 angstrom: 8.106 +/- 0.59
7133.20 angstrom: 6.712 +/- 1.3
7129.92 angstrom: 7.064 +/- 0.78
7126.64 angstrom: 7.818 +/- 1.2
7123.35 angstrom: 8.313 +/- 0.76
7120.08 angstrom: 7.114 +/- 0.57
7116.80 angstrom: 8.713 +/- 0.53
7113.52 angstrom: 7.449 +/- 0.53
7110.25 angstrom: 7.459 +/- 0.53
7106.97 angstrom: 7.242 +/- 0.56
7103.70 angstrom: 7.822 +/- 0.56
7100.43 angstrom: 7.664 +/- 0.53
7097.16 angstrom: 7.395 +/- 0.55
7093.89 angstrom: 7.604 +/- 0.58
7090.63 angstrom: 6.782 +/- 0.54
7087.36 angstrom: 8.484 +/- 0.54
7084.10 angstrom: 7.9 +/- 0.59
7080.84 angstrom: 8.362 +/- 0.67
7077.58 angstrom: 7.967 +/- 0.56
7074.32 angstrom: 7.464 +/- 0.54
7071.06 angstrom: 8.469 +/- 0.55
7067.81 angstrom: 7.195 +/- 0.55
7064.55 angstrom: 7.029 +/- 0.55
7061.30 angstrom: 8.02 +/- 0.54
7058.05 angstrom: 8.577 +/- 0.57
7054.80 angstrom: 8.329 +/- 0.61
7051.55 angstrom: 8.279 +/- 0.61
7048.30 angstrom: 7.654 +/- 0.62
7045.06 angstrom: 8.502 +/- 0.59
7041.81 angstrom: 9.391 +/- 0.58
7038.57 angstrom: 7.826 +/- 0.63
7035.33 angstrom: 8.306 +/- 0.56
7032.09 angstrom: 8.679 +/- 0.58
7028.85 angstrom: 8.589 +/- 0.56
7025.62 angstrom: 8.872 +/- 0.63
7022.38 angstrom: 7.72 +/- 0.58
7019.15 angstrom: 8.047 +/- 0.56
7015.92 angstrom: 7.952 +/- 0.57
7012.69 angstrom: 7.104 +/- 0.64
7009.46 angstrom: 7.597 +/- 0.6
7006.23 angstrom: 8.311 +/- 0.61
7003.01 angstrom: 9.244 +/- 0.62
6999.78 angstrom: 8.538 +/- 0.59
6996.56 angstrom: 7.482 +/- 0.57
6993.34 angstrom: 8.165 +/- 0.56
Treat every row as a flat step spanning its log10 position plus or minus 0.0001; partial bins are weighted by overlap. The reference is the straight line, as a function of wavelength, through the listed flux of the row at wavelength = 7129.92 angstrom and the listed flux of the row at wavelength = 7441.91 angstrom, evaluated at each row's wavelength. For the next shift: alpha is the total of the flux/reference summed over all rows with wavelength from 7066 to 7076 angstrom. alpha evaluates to 3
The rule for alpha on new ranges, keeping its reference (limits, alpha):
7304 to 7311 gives 2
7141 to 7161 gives 7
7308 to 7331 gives 8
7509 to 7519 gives 4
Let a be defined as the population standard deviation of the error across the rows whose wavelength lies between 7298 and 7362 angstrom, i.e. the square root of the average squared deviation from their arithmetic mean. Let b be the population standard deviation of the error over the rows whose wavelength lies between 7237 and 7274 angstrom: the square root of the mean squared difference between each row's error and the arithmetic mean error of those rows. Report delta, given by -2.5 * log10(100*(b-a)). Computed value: -3.37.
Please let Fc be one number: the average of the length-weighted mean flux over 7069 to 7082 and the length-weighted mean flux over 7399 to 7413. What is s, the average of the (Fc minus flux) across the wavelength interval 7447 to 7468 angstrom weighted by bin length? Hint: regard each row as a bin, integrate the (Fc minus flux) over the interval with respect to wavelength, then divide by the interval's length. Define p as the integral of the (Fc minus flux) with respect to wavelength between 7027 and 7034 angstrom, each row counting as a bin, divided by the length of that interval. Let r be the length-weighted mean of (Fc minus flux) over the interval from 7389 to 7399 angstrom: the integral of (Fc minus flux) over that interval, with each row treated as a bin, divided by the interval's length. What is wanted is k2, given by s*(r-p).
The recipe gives -0.38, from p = -0.66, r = 0.40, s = -0.4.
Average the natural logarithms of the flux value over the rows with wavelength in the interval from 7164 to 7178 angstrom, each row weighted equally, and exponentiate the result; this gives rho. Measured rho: 7.9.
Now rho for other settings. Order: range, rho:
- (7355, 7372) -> 8.3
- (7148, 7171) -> 7.7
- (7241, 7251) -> 8.1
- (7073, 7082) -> 7.9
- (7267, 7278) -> 8.2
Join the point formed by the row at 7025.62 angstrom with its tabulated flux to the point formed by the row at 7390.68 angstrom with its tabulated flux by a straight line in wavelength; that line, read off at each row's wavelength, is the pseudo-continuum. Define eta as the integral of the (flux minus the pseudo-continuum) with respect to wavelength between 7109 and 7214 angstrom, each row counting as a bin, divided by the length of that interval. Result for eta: -0.5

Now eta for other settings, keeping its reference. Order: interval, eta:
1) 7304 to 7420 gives 0.6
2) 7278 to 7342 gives 0.2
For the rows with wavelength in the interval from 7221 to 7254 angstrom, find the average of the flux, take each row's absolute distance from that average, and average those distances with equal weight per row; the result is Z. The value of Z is 0.38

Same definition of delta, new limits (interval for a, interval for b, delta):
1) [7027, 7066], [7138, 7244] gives -3.82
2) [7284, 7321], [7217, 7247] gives -2.70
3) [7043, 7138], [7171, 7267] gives -3.41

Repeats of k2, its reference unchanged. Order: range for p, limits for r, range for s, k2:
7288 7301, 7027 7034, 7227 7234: -0.33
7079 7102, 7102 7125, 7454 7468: -0.01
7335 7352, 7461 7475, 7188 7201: -0.22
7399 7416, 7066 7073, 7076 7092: 0.00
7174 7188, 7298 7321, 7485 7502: 0.10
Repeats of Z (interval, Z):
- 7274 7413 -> 0.49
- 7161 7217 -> 0.59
